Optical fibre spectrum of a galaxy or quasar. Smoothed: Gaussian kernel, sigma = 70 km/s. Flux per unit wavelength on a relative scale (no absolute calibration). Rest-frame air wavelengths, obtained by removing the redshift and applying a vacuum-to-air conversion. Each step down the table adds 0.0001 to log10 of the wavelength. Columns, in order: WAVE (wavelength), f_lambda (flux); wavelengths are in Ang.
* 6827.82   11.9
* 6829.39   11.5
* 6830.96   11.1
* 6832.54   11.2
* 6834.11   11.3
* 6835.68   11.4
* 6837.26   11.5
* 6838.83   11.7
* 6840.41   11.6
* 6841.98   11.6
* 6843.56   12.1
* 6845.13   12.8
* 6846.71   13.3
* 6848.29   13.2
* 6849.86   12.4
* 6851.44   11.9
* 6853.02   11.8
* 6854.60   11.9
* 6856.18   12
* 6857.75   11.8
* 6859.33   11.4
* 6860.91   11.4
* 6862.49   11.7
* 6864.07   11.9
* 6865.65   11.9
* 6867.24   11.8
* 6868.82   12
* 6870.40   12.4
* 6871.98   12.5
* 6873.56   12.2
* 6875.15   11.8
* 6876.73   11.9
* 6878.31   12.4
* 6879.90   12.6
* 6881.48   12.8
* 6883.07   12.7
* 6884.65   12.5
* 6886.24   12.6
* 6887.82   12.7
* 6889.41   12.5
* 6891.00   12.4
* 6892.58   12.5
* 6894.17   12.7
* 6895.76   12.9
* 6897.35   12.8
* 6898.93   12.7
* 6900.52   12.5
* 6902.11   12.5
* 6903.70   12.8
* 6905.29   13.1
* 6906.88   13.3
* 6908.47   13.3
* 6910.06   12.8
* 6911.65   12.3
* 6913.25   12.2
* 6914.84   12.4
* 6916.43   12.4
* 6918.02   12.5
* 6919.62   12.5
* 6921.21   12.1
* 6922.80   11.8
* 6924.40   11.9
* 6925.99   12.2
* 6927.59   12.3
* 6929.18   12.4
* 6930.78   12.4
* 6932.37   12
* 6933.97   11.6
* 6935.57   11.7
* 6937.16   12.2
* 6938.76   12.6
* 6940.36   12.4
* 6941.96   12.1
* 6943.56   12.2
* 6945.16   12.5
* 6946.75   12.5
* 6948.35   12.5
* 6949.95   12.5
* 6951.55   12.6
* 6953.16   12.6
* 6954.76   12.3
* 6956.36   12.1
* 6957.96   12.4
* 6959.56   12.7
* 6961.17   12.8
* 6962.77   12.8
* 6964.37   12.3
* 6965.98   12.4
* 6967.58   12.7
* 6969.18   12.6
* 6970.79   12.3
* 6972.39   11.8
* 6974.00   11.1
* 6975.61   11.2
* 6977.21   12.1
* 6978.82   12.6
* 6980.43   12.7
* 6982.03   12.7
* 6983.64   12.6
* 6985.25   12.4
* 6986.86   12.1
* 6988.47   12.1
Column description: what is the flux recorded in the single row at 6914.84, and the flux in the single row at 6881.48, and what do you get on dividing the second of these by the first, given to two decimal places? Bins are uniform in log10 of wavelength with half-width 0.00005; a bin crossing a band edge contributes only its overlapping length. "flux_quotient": 1.03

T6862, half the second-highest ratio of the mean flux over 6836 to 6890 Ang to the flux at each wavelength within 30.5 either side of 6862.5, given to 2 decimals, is 0.54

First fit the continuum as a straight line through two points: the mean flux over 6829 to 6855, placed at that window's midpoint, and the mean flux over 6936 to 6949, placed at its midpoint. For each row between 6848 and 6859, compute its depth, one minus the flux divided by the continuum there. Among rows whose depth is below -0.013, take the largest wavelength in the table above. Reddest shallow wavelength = 6849.86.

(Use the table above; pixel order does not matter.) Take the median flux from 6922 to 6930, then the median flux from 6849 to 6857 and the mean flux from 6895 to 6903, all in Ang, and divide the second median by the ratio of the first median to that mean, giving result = 12.4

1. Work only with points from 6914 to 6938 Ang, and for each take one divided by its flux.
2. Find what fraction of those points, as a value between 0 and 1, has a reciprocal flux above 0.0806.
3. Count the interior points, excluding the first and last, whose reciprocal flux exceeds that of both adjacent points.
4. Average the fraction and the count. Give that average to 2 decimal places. 1.43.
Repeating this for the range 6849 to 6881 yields 1.95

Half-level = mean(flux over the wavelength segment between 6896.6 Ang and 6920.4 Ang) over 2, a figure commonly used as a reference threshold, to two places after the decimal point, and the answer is 6.34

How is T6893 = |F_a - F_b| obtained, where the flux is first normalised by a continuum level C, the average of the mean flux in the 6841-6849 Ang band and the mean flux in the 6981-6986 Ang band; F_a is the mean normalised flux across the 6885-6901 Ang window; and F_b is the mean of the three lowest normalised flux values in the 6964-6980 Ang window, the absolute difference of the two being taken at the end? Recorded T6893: 0.10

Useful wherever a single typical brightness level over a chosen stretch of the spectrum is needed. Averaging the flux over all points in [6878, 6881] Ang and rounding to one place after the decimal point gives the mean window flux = 12.5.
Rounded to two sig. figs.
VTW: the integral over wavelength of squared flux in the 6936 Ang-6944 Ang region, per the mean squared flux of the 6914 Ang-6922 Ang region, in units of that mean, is 7.9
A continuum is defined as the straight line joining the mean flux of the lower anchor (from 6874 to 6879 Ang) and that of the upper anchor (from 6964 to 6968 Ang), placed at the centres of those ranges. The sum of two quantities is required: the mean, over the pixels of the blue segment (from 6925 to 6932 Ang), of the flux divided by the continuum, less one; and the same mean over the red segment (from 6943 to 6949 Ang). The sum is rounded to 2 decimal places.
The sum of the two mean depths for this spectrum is 0.01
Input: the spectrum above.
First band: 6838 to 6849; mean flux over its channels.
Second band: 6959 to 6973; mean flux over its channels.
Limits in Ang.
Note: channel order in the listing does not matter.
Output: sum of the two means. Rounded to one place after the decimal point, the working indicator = 24.8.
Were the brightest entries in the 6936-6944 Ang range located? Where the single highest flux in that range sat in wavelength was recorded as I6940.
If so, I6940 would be 6938.76 Ang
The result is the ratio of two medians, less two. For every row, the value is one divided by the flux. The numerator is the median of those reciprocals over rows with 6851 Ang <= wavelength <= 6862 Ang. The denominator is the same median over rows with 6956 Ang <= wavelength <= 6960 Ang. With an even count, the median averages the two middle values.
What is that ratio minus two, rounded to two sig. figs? -0.95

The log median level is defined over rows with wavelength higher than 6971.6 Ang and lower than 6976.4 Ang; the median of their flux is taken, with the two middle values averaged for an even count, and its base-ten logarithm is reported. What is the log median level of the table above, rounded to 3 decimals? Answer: 1.049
